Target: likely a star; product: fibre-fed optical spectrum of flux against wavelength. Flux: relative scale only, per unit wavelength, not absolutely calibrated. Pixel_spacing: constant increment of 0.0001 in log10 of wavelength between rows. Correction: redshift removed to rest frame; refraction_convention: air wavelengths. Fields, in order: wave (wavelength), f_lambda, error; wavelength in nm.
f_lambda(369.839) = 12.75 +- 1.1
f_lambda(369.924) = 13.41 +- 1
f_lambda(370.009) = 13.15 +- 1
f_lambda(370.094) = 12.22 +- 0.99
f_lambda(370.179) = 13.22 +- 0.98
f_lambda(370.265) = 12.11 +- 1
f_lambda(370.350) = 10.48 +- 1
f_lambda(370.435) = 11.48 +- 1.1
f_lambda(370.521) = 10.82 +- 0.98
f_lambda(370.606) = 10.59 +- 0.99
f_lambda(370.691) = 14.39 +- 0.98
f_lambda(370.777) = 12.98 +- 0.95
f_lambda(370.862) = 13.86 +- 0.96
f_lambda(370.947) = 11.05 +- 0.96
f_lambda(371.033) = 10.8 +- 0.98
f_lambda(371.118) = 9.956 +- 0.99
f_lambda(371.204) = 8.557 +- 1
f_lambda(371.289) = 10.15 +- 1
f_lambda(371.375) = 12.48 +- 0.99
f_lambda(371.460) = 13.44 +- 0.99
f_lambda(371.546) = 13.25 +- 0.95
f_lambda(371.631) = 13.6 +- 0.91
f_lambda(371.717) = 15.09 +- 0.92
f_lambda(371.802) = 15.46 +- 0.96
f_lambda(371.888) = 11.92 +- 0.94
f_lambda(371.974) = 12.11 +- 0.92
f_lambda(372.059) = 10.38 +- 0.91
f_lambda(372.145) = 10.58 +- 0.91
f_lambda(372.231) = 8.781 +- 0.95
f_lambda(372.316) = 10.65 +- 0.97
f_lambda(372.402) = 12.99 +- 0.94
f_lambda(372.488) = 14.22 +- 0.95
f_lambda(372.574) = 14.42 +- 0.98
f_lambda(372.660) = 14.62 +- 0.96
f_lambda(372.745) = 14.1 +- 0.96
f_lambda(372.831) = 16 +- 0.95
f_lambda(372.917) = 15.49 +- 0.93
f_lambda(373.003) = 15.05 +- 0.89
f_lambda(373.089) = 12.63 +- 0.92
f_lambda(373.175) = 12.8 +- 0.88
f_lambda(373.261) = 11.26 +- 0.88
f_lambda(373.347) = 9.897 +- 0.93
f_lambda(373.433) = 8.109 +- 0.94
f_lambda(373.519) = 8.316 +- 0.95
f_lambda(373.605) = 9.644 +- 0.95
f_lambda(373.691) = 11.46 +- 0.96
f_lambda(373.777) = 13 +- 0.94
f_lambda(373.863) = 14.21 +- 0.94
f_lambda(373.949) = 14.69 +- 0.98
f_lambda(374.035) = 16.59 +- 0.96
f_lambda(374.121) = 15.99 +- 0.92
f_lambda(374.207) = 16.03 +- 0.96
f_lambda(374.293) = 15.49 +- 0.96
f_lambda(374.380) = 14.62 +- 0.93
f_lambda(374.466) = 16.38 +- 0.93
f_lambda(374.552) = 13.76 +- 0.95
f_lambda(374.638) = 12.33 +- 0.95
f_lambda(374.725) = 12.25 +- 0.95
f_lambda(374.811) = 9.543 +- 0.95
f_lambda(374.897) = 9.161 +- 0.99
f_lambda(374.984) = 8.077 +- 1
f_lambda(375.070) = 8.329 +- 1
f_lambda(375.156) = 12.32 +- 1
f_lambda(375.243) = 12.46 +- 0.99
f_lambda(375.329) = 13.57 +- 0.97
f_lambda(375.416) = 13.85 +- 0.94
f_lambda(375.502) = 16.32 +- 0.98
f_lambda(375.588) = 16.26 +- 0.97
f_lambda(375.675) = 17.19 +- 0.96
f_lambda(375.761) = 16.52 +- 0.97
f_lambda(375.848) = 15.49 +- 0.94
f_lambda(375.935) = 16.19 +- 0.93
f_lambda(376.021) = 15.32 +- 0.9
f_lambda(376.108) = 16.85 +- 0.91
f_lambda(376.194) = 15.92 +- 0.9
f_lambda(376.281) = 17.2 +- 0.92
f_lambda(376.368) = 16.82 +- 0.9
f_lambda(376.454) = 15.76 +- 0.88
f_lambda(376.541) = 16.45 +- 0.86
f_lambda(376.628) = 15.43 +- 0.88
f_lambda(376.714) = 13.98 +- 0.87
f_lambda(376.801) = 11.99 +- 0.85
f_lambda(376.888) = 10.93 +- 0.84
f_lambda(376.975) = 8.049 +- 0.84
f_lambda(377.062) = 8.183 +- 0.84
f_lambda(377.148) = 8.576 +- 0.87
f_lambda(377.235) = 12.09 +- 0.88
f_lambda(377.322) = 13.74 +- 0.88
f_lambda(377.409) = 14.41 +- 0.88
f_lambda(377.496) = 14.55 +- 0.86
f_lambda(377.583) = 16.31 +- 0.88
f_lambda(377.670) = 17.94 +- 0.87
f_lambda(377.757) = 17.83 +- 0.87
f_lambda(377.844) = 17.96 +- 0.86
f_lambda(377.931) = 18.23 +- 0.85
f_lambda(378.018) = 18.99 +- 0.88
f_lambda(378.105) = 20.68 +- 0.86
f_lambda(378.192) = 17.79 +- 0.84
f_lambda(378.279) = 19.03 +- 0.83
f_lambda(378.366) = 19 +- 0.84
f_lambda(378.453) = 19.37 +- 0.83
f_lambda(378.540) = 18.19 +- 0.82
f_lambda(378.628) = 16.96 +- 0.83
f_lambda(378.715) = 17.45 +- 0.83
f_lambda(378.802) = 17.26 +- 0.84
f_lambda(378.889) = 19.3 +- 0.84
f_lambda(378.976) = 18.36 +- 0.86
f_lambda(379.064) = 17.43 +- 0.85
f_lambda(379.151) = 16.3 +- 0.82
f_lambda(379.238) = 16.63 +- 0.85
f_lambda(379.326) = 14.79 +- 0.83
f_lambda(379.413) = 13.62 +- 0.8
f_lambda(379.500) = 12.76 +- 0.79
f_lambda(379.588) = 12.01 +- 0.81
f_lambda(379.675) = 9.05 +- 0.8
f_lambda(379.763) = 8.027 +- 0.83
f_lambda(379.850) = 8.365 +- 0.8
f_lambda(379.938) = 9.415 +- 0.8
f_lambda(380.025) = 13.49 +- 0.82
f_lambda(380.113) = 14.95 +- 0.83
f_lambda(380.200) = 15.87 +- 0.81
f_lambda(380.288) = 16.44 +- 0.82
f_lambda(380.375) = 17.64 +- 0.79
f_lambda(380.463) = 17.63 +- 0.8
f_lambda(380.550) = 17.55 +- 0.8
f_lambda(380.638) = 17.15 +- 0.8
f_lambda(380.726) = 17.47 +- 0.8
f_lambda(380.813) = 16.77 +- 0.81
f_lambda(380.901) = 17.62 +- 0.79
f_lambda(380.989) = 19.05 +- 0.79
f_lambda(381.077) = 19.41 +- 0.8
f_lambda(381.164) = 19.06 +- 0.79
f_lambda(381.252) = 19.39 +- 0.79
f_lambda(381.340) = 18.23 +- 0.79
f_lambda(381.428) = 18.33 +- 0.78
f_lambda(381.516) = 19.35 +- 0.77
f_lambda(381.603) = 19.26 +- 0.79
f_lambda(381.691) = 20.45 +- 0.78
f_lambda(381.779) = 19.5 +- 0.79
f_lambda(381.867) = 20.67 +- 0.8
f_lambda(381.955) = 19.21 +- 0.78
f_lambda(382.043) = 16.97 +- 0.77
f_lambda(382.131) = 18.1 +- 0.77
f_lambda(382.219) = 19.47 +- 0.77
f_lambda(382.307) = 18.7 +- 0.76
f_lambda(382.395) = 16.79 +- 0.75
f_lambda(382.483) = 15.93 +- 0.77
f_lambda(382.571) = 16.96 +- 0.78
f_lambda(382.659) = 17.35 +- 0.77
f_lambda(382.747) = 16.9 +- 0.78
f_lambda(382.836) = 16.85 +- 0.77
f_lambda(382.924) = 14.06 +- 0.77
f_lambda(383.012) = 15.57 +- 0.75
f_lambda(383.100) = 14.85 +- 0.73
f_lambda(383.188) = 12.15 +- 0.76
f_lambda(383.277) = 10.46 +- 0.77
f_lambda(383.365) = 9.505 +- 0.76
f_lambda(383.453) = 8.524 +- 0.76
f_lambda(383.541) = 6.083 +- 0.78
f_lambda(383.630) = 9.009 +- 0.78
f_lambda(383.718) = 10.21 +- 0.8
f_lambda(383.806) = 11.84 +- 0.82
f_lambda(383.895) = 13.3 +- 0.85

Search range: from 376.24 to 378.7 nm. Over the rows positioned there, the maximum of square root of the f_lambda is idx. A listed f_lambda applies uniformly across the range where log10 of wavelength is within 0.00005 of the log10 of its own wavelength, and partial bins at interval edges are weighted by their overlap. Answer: 4.5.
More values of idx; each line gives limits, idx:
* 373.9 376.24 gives 4.1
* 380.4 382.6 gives 4.5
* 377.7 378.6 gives 4.5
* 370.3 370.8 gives 3.8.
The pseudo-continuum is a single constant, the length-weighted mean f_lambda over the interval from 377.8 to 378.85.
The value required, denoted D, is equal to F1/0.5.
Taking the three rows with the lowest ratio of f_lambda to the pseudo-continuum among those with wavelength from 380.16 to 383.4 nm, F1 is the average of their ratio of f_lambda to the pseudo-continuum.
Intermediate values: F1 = 0.581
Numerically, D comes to 1.16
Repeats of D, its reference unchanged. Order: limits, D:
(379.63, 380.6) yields 0.92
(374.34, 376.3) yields 0.93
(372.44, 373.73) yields 0.94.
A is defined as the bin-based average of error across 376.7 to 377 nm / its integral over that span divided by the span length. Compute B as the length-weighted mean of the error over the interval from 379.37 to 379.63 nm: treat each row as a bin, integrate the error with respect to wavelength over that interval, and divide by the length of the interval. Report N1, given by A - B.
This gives 0.05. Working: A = 0.85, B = 0.80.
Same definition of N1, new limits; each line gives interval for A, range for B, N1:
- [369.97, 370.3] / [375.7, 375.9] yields 0.04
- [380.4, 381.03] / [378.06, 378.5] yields -0.04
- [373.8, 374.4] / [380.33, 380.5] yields 0.15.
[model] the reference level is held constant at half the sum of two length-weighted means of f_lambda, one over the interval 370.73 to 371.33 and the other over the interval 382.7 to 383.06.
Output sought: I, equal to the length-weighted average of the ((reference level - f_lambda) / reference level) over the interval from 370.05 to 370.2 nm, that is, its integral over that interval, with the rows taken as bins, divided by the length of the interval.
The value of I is 0.06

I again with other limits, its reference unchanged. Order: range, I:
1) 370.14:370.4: 0.12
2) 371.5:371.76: -0.04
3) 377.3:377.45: -0.05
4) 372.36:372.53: -0.01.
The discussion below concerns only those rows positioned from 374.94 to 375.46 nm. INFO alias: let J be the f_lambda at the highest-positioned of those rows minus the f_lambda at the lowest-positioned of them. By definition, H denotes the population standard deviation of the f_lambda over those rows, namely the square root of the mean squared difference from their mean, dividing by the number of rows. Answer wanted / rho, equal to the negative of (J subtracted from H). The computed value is 3.4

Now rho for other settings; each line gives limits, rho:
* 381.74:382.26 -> -1.2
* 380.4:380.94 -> -0.3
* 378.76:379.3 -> -1.6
